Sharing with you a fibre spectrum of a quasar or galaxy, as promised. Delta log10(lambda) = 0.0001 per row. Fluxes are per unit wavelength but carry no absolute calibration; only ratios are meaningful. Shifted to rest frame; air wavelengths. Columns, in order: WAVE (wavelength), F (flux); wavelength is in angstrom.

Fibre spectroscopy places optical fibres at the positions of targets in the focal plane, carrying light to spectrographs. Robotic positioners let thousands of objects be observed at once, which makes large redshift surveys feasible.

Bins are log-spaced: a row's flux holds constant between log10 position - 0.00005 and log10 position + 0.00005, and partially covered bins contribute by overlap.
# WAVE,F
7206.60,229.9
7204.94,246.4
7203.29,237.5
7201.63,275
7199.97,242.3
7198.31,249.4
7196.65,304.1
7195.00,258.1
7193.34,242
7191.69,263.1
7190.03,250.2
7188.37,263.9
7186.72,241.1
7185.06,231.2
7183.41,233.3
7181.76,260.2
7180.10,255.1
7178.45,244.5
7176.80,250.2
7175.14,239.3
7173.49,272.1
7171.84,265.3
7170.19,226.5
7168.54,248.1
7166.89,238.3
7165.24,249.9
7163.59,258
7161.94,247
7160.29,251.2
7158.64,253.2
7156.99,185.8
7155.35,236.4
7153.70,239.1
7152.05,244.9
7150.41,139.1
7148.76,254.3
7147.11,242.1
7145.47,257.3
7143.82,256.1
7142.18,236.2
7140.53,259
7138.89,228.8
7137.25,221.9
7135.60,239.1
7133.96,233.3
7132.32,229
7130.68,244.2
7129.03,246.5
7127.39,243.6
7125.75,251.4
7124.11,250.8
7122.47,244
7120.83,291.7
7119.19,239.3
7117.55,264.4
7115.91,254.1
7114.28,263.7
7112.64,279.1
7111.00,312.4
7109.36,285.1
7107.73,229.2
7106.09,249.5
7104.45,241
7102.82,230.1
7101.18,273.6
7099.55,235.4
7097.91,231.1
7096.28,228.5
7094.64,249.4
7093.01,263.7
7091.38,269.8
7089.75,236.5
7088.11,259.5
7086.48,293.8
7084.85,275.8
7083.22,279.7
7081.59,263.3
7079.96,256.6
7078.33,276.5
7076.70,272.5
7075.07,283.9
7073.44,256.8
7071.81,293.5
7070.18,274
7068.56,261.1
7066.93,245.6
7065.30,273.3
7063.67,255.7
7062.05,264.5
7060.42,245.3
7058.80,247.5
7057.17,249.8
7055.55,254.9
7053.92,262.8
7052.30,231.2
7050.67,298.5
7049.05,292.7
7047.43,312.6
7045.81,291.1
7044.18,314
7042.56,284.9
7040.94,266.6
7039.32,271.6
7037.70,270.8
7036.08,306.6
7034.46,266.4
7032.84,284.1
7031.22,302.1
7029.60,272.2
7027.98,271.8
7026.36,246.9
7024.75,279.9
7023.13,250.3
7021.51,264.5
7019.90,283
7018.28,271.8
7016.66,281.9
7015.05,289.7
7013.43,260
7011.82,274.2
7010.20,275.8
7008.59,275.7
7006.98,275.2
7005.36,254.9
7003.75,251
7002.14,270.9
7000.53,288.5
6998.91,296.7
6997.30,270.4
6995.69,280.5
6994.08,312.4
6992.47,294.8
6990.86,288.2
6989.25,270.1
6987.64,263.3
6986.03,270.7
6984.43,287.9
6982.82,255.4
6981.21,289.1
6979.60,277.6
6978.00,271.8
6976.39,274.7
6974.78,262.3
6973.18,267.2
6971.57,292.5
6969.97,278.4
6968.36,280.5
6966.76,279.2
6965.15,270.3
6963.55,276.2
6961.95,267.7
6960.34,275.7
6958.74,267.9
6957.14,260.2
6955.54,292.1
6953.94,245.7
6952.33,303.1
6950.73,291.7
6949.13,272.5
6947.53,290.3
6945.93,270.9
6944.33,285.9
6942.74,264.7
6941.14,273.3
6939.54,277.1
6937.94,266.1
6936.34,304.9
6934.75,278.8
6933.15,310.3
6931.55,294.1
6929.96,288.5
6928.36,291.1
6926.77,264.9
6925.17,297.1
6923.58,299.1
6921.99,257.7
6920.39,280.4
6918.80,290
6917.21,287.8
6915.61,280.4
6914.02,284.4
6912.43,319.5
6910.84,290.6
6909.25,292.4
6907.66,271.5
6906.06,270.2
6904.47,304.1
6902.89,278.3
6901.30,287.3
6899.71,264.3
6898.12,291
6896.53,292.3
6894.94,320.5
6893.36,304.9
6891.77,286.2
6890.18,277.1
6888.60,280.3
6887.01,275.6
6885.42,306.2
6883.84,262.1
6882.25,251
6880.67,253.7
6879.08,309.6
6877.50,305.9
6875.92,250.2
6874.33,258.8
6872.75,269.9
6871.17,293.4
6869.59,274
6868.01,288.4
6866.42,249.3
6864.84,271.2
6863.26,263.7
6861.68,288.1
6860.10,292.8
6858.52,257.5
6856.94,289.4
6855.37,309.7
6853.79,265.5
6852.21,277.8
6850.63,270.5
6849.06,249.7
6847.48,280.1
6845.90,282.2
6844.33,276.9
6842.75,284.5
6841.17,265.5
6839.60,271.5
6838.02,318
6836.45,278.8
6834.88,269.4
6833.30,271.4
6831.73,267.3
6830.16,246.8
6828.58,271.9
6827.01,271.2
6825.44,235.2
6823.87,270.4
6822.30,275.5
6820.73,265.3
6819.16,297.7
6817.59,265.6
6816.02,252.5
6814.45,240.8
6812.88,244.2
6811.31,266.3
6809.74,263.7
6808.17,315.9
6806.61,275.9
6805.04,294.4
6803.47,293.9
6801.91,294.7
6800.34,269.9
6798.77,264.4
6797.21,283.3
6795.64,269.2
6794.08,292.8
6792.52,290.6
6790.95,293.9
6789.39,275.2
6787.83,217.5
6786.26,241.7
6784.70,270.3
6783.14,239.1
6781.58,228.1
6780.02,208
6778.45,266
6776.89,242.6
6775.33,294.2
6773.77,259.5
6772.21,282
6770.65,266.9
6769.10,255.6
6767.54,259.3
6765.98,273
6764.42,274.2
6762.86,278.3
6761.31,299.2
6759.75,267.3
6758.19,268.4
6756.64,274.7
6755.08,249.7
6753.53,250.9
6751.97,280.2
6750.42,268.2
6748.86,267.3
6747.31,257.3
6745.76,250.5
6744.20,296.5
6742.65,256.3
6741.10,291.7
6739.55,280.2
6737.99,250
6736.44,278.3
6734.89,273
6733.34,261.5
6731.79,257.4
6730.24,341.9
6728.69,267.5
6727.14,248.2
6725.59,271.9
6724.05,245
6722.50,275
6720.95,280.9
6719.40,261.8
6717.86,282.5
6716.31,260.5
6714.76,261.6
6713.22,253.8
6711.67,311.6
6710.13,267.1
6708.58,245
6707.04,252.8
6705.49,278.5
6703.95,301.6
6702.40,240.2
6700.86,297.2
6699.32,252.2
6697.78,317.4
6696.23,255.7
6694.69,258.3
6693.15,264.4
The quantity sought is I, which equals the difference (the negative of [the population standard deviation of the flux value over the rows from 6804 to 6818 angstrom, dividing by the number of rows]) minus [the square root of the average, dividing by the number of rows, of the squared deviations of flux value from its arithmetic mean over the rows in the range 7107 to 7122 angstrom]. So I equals -47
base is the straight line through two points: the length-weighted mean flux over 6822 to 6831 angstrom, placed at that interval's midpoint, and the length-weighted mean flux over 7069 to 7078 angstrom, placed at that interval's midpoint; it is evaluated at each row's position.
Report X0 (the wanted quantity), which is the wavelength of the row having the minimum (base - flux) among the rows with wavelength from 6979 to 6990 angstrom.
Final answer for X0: 6981.21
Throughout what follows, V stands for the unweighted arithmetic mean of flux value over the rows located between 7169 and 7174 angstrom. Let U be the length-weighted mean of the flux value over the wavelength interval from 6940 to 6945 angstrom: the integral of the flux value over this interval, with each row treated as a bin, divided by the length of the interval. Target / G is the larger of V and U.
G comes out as 275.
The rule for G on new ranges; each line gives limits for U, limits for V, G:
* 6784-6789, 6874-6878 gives 272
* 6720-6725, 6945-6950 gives 278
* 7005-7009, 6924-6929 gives 284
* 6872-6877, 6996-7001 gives 285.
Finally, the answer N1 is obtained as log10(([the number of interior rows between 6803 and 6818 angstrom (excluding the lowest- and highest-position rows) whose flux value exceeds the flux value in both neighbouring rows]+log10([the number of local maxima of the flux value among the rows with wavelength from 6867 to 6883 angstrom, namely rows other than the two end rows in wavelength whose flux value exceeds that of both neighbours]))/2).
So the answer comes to 0.22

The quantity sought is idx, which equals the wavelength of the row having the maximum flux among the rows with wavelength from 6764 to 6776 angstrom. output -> 6775.33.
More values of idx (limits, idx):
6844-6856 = 6855.37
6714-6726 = 6717.86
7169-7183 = 7173.49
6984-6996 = 6994.08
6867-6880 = 6879.08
